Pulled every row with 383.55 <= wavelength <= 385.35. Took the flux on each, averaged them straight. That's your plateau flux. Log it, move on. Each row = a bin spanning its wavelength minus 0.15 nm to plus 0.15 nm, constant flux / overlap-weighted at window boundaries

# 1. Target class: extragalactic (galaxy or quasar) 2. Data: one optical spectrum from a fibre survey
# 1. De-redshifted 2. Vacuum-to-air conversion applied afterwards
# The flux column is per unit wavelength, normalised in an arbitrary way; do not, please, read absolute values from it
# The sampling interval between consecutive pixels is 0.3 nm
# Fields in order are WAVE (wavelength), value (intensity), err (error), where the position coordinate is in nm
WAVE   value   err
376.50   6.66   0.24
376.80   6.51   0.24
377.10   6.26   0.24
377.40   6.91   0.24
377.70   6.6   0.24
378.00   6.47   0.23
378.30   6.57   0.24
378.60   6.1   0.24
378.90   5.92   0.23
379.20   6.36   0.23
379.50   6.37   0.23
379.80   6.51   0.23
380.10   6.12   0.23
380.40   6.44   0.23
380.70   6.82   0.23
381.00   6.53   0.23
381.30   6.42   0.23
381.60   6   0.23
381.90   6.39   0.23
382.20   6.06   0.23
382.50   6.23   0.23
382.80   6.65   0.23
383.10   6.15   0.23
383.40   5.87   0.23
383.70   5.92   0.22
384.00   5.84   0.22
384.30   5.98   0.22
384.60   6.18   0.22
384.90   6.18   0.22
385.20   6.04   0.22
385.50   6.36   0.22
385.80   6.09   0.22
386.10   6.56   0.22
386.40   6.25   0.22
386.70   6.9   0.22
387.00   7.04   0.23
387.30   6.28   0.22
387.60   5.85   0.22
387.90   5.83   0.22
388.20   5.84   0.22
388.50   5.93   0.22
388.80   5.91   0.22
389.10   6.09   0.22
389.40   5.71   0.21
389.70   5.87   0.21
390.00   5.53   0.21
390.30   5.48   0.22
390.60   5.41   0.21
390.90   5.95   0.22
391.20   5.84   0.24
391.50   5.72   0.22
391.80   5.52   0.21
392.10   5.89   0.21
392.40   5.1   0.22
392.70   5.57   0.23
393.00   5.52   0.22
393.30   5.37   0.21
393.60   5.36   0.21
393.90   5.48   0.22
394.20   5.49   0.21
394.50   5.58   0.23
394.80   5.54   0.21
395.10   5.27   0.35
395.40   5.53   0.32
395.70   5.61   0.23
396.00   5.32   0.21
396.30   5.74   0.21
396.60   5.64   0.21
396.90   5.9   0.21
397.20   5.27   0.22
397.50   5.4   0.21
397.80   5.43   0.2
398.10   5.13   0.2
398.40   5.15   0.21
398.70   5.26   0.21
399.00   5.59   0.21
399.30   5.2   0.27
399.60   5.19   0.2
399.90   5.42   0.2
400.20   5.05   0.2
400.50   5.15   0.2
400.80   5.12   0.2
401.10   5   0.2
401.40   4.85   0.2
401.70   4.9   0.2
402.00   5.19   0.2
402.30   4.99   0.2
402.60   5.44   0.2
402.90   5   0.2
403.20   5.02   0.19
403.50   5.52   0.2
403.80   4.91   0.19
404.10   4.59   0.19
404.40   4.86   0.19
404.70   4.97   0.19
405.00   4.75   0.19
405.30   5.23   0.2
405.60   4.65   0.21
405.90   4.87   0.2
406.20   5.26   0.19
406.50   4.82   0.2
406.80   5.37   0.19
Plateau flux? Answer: 6.0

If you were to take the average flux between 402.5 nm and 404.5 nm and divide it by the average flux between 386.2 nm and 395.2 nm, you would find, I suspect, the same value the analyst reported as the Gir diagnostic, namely 0.87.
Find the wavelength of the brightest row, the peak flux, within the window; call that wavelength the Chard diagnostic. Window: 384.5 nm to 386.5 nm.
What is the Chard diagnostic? 386.10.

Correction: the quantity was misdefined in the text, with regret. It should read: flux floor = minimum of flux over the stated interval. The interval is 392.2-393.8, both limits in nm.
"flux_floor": 5.1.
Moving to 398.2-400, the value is 5.15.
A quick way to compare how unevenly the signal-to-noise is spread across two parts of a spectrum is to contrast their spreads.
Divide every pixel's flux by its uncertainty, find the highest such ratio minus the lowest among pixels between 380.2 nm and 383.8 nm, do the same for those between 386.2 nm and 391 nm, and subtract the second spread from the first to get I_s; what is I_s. -2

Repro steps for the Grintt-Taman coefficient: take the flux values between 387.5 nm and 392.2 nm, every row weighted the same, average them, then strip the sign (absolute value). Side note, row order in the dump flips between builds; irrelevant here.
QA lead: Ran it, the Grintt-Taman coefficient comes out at 5.77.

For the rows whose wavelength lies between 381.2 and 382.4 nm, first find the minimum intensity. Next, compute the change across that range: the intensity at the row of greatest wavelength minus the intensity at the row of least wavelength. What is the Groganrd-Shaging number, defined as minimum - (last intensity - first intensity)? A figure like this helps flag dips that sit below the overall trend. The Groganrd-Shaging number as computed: 6.4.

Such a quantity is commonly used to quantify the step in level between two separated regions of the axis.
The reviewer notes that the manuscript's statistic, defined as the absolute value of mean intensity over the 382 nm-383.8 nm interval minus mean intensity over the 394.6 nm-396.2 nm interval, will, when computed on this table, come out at 0.69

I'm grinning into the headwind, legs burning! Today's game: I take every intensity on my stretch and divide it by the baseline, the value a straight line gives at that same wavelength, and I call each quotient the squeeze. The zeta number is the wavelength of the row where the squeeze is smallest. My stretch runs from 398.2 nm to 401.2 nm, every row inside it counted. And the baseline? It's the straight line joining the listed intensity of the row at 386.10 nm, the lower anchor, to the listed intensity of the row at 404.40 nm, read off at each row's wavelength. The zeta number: 398.40 nm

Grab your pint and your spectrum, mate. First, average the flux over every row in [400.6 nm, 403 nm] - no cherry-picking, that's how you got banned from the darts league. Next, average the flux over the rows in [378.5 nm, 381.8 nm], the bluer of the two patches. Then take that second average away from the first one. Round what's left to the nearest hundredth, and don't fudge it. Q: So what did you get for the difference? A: -1.27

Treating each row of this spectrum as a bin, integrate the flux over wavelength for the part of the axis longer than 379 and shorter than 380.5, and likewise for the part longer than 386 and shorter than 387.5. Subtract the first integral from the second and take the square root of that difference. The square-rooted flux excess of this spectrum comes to 0.6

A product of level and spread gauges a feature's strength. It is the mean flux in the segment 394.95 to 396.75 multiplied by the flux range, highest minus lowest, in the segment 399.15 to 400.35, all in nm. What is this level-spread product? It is 2.0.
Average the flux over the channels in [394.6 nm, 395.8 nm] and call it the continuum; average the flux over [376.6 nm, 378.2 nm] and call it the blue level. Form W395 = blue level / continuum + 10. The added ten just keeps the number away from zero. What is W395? 11.19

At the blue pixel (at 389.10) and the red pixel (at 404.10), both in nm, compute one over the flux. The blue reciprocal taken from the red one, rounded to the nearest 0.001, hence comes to 0.054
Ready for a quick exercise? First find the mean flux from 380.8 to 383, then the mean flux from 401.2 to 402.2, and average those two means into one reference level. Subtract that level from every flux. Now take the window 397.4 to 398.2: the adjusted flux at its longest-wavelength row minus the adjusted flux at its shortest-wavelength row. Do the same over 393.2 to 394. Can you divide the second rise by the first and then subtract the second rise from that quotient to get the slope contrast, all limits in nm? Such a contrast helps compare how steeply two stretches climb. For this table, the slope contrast -0.5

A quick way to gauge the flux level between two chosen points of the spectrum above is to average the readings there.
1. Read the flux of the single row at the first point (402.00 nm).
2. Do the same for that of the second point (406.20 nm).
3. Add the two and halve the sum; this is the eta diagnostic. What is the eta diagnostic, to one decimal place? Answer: 5.2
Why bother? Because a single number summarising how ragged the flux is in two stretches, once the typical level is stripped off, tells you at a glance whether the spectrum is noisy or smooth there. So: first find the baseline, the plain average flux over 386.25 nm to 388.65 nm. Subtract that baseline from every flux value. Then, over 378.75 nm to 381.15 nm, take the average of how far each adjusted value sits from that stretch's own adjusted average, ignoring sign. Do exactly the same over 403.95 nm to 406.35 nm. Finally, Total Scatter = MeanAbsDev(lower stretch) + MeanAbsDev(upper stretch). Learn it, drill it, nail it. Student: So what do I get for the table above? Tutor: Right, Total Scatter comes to 0.383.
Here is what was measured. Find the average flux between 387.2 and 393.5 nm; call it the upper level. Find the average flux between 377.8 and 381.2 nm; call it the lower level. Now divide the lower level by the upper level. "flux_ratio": 1.12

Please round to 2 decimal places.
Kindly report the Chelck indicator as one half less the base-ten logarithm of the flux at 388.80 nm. -0.27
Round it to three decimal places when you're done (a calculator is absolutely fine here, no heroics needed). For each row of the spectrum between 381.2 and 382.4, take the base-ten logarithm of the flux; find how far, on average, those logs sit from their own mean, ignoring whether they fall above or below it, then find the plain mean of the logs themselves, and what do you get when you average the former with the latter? 0.403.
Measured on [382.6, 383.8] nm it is 0.403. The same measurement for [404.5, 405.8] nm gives 0.354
